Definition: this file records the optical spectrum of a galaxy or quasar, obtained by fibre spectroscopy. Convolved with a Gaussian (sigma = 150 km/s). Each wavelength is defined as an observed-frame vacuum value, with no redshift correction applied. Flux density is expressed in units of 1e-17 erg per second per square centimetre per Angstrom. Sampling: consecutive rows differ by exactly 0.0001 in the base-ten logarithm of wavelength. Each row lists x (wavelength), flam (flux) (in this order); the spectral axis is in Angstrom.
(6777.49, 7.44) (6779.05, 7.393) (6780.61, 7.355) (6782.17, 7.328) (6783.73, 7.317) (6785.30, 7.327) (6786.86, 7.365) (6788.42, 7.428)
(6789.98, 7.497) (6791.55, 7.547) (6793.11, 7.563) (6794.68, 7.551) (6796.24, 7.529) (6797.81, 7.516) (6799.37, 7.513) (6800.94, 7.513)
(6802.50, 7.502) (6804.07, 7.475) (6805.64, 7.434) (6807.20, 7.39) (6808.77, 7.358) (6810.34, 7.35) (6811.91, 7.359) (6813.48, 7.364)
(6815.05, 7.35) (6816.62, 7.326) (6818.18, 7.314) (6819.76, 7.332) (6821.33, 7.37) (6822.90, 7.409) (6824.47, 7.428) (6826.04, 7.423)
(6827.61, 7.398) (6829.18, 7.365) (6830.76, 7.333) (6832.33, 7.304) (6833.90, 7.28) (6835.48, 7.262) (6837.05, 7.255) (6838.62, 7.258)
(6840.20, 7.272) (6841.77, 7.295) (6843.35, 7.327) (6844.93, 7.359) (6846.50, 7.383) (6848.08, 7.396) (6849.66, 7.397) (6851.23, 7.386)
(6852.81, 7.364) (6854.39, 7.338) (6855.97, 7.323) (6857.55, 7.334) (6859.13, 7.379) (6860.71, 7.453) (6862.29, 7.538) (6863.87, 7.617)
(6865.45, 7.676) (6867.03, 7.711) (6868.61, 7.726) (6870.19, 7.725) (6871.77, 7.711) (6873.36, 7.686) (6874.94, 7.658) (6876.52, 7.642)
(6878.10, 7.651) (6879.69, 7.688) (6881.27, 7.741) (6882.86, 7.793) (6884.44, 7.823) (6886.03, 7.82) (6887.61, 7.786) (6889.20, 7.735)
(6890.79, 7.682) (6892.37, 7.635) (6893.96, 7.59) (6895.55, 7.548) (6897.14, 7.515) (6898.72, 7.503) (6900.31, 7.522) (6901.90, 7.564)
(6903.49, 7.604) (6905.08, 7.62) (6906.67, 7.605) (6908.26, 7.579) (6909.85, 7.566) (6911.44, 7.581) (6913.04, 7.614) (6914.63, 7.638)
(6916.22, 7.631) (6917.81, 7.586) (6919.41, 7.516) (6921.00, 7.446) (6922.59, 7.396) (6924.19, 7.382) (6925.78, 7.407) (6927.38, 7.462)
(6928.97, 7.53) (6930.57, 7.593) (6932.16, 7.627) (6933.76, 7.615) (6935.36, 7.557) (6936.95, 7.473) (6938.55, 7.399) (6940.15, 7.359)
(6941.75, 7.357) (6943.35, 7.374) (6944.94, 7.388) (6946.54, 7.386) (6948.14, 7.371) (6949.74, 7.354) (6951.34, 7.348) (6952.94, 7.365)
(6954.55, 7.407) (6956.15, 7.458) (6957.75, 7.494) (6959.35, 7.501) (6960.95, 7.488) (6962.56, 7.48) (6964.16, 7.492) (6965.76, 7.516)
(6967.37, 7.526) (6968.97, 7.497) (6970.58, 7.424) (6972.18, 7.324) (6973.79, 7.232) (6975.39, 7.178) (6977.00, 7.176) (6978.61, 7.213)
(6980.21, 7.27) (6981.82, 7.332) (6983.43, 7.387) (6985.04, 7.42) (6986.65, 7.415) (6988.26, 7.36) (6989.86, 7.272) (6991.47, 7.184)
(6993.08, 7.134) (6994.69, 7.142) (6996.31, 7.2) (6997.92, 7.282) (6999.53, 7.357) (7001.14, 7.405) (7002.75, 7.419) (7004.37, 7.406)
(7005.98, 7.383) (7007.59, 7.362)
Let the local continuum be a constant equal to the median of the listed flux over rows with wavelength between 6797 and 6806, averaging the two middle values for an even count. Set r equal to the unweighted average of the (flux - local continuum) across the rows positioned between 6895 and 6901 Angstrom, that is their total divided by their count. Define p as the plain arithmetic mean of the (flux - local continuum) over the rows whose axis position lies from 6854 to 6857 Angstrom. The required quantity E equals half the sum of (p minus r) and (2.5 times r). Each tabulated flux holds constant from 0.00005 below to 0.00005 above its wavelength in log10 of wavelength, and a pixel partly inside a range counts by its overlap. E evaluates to -0.078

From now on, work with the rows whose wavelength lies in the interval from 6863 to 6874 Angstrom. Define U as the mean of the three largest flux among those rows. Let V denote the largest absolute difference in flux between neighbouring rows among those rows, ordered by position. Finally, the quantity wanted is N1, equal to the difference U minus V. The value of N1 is 7.66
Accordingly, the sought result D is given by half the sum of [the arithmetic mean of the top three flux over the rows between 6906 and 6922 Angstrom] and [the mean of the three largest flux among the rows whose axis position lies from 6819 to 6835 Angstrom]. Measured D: 7.52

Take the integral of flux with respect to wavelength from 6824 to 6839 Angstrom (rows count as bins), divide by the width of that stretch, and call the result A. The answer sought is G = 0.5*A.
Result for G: 3.67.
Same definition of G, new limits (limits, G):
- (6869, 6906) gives 3.83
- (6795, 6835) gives 3.70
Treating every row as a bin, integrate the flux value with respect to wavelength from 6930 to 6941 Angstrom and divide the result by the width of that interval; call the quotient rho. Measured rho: 7.52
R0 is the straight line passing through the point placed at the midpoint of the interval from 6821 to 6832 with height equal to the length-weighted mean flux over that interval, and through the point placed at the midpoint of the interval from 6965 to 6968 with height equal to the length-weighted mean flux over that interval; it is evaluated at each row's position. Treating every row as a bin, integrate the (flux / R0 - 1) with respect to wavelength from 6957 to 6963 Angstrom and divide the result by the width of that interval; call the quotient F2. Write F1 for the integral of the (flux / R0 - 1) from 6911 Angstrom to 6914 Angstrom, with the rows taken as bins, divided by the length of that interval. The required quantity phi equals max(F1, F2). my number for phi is 0.019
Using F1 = 0.019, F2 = -0.001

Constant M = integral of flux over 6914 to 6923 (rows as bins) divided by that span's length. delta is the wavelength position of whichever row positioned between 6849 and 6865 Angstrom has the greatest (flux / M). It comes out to 6863.87 Angstrom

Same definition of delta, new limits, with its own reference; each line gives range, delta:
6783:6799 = 6793.11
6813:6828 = 6824.47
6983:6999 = 6985.04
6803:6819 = 6804.07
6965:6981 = 6967.37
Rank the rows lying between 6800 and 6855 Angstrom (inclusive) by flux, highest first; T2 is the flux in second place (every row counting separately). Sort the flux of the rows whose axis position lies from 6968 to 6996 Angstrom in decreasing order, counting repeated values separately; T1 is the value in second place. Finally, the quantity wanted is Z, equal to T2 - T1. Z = 0.08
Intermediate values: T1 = 7.424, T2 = 7.502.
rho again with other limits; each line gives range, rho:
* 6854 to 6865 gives 7.43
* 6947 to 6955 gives 7.36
